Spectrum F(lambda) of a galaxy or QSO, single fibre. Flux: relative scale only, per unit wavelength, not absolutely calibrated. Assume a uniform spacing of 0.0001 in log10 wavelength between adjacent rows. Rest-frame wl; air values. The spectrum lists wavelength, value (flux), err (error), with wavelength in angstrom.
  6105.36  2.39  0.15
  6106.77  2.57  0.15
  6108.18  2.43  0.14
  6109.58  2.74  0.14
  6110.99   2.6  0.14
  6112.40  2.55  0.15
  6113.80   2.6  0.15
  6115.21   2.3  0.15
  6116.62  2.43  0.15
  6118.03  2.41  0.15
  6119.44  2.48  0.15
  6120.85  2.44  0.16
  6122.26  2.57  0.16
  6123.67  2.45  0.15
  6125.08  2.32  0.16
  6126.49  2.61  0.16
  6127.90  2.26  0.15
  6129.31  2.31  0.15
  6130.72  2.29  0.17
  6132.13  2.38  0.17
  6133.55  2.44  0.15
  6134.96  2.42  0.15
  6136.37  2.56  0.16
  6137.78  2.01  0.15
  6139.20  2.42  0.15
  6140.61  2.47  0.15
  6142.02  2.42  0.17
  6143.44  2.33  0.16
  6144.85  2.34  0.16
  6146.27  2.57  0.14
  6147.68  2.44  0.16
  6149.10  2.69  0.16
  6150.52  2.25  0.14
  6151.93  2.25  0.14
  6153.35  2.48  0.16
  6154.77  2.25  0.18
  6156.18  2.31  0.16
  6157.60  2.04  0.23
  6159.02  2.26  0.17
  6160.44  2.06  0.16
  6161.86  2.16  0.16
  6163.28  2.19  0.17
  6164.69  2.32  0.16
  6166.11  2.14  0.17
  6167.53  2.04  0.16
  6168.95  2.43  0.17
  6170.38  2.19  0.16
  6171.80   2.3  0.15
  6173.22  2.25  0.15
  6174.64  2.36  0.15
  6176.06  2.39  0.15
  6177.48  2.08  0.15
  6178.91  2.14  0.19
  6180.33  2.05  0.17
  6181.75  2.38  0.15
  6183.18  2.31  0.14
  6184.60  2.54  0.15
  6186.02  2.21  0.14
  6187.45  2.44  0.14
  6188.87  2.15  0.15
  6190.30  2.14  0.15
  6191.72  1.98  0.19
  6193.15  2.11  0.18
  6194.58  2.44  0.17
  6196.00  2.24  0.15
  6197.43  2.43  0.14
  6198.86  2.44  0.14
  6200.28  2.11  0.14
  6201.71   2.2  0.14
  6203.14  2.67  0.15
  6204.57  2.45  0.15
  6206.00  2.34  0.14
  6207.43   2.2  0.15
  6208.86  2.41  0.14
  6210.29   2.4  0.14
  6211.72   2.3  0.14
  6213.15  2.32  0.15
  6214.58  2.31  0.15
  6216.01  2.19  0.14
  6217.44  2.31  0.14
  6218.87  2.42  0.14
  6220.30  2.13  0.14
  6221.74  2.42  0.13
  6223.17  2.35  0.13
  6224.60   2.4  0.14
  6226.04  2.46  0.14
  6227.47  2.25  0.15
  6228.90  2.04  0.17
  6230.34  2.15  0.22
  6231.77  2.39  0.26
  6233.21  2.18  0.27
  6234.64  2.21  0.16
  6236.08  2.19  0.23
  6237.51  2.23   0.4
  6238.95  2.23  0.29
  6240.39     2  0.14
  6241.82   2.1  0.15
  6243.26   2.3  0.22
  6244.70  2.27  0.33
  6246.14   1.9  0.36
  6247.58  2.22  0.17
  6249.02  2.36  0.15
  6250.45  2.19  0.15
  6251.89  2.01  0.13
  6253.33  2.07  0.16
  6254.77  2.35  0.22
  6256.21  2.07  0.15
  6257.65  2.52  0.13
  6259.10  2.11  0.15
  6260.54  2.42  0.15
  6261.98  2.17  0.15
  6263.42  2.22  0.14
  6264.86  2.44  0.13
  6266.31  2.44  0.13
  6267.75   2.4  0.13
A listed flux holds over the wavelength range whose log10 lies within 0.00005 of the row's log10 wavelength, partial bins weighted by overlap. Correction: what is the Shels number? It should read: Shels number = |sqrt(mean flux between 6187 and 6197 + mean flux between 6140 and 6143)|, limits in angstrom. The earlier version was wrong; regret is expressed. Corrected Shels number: 2.16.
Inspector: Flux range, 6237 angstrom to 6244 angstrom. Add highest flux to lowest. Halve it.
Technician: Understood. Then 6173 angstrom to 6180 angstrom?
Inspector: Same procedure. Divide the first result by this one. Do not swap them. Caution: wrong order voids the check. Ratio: 0.96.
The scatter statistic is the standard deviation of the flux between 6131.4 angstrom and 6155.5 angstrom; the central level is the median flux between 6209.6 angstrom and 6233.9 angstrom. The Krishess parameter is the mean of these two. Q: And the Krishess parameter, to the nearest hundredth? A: 1.23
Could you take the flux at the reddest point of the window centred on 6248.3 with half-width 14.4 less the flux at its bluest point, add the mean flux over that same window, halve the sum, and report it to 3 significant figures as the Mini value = 1.08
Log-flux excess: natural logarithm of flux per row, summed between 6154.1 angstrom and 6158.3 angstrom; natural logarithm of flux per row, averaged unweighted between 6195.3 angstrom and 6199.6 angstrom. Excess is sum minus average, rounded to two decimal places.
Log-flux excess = 1.50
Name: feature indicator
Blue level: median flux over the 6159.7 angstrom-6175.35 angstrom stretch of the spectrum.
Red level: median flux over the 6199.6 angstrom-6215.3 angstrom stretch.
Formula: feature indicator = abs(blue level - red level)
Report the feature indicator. 0.13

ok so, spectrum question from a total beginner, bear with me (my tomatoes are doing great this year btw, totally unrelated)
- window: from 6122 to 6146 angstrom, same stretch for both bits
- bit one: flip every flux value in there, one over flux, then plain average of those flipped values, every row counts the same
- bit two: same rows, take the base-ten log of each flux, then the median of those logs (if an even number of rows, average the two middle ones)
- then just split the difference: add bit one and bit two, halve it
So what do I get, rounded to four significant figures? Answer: 0.4020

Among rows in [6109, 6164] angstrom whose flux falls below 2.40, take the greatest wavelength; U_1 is 6163.28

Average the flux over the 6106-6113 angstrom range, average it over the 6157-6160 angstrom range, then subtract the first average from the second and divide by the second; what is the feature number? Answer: -0.20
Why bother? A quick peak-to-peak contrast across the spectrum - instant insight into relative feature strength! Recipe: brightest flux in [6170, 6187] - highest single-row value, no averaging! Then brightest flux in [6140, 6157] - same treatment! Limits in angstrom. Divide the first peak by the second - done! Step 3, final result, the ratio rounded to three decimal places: 0.944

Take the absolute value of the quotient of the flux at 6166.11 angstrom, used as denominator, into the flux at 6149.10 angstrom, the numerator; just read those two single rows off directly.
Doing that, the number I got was 1.26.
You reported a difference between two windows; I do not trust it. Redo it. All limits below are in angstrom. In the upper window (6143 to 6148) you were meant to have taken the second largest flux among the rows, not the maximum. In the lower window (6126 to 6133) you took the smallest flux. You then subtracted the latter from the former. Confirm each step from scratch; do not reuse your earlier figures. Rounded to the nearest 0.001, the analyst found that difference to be 0.180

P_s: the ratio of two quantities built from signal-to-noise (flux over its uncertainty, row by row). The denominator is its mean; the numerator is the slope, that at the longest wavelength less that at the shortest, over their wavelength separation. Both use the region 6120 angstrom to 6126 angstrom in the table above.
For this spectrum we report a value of -0.01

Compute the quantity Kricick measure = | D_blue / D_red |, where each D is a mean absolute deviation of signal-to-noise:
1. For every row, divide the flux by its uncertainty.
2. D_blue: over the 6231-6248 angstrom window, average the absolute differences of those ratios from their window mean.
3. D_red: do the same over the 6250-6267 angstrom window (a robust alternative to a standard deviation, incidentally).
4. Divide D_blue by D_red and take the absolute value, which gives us 1.4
